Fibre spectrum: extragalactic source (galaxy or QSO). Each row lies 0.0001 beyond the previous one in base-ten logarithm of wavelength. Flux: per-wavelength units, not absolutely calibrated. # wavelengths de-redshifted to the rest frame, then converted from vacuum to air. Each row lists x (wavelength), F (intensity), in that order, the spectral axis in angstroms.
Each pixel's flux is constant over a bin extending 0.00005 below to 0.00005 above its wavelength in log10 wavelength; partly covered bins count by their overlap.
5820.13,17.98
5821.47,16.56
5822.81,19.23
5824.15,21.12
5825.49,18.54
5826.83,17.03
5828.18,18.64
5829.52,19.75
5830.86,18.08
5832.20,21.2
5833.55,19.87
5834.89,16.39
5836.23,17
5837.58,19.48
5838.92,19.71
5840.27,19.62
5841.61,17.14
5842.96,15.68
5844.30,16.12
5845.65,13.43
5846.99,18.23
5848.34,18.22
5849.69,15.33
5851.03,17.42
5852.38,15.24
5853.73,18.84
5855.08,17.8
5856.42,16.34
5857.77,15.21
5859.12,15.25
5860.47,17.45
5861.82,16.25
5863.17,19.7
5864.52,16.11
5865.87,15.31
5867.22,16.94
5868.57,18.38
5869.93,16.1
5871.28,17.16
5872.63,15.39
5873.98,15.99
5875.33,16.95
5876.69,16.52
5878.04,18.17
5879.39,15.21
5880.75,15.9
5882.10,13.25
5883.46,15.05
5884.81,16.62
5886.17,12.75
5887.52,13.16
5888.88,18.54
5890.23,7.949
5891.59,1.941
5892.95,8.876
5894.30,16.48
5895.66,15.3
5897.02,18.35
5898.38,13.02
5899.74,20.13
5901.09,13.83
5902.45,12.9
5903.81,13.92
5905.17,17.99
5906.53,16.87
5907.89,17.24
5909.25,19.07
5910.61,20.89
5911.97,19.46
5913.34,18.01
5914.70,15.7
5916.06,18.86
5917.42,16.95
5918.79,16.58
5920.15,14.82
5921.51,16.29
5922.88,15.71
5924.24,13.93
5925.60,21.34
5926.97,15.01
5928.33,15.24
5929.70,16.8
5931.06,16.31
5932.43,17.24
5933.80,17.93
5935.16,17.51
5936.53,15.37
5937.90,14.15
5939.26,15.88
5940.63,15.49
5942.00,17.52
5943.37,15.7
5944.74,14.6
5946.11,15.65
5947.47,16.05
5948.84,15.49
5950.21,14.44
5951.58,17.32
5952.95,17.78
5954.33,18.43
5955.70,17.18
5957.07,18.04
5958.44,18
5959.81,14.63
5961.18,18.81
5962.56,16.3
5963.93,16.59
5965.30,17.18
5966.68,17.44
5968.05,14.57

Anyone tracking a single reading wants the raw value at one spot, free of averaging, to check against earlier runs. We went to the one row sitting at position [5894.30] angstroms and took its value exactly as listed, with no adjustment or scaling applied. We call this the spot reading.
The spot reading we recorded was 16.48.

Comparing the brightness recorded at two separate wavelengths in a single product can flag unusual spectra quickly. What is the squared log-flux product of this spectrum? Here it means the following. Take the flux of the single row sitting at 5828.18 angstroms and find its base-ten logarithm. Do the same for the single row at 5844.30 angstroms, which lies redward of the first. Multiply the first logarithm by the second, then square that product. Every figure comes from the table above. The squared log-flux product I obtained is 2.4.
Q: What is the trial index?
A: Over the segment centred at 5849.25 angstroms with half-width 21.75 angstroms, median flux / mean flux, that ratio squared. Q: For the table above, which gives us 0.99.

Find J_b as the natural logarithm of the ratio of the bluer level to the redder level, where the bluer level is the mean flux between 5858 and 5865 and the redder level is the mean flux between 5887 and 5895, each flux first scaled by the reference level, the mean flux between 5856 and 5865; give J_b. 0.42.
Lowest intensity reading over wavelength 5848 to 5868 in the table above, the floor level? 15.21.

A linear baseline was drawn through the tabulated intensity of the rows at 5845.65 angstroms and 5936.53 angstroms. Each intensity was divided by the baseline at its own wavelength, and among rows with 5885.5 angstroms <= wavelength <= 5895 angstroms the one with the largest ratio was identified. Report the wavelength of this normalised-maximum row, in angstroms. 5888.88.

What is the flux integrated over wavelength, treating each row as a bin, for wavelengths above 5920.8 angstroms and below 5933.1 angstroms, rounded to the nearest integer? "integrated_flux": 202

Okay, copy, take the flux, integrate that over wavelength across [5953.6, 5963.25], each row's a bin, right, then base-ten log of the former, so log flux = 2.22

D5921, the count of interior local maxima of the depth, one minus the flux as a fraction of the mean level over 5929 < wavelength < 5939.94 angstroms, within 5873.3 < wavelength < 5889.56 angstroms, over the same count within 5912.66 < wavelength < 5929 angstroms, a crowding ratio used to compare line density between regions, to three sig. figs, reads 1.00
